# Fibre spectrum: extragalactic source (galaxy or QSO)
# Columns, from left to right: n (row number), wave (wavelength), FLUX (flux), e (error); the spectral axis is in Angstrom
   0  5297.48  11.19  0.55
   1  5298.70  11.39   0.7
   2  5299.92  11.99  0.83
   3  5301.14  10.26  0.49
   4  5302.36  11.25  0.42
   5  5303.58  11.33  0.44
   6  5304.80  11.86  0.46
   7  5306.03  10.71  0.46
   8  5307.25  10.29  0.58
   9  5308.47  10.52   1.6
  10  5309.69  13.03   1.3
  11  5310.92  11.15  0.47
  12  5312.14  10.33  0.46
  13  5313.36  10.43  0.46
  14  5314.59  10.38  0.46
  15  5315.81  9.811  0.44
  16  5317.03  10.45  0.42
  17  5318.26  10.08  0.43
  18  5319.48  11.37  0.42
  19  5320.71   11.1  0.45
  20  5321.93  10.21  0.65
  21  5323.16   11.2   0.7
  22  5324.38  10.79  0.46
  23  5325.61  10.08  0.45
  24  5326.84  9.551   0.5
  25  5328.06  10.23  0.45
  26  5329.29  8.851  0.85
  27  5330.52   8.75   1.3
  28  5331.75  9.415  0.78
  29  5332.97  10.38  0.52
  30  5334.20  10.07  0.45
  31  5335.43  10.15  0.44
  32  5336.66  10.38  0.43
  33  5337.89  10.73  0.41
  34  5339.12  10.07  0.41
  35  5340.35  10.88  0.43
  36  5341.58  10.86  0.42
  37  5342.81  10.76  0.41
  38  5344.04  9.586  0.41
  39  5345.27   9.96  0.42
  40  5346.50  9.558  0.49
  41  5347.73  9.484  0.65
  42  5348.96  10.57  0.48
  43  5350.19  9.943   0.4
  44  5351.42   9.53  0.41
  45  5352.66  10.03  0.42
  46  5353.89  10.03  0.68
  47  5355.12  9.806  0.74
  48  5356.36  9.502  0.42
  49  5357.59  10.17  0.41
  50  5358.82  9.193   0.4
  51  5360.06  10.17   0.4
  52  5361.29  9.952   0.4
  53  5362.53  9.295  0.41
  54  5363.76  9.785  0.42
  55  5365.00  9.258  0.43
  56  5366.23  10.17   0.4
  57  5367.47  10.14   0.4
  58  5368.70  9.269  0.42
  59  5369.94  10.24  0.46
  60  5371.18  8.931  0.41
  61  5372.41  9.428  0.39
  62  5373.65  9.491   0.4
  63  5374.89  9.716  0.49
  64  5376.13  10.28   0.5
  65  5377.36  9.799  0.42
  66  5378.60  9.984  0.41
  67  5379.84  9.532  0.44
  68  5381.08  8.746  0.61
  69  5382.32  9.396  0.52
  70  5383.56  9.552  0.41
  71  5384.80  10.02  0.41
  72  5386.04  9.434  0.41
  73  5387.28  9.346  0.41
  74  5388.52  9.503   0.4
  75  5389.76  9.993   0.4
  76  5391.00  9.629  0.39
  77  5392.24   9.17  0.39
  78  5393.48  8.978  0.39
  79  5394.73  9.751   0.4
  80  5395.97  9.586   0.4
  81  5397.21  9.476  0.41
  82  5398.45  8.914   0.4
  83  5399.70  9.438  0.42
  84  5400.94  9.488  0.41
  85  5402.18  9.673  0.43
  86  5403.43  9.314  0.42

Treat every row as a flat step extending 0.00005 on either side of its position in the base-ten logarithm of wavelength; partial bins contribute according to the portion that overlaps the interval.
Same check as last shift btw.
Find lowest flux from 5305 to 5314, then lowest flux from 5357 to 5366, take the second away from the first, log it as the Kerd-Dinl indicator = 1.1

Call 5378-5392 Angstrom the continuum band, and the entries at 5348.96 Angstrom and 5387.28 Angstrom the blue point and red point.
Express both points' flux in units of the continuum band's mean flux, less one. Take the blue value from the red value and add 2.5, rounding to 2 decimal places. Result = 2.37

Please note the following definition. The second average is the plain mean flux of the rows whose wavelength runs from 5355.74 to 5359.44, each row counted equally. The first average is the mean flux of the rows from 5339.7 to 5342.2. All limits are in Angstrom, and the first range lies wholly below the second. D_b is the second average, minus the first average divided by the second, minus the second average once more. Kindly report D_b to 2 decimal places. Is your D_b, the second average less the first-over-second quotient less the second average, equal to -1.13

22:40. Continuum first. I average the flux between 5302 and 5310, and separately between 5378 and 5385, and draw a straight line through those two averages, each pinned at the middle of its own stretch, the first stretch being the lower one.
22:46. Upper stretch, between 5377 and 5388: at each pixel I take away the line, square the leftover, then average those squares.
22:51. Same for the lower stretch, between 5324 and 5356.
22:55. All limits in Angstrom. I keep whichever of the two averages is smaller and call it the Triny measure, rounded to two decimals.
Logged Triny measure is 0.13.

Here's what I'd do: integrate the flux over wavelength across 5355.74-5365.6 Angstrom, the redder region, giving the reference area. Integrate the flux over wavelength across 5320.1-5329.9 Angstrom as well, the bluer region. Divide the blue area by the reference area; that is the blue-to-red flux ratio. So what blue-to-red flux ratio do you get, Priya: 1.05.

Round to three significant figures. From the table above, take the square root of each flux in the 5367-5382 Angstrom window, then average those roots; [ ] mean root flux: 3.10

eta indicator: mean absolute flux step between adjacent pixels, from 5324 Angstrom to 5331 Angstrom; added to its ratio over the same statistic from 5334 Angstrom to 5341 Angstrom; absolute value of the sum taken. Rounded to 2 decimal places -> 2.27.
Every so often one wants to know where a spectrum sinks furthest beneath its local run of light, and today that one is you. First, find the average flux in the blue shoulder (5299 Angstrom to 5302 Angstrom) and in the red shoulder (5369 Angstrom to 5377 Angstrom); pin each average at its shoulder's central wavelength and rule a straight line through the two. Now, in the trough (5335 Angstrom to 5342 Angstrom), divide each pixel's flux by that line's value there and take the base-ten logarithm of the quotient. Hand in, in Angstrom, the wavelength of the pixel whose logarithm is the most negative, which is 5339.12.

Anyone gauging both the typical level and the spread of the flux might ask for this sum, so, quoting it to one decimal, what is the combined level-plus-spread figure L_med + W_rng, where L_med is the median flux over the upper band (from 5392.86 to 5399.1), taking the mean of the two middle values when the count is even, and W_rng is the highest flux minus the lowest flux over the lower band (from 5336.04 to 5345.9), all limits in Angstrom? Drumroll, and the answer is 10.8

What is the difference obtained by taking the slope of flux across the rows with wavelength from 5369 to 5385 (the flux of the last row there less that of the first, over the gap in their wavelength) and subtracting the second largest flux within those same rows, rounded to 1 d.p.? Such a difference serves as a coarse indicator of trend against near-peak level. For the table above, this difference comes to -10.3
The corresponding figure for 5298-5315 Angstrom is -12.1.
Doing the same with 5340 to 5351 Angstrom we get -11.0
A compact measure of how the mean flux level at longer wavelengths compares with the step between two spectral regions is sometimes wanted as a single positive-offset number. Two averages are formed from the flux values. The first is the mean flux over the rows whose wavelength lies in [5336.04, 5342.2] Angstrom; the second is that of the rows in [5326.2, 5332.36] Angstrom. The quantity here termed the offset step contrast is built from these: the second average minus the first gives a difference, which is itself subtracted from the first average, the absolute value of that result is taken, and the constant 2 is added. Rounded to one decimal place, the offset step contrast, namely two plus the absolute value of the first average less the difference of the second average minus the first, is 13.8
